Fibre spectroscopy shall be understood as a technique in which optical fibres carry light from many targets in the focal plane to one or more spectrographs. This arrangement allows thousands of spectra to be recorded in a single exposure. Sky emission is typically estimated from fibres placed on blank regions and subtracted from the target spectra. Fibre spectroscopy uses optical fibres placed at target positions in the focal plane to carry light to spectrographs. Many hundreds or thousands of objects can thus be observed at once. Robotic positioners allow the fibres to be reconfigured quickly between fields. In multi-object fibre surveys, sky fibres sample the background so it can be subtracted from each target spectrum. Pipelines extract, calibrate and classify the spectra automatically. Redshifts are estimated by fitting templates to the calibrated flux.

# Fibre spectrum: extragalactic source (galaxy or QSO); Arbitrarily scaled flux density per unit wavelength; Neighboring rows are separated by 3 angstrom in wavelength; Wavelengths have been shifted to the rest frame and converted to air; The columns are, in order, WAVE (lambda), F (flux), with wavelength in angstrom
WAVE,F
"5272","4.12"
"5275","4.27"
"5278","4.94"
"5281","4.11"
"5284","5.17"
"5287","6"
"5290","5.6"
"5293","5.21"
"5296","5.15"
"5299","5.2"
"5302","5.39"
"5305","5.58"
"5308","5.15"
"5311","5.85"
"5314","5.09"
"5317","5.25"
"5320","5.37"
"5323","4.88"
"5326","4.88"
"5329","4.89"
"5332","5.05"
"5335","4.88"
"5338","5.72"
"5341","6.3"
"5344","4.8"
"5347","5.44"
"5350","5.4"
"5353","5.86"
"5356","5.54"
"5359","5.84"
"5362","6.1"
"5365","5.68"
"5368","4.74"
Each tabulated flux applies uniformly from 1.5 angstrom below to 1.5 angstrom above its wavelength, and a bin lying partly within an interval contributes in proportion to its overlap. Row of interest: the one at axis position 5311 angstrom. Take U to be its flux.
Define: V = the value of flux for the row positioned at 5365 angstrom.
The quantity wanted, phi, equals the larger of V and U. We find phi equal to 5.85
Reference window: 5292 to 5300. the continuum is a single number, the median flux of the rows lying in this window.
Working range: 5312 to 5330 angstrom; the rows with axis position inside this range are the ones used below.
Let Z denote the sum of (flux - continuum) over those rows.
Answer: -0.8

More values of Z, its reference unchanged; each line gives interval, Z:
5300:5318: 1.1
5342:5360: 1.7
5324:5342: 0.5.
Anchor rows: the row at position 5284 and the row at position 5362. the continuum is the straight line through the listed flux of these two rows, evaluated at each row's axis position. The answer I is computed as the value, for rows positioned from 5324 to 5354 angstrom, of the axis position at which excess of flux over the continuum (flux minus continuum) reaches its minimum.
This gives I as 5344 angstrom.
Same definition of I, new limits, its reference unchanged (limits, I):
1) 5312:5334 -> 5329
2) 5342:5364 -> 5344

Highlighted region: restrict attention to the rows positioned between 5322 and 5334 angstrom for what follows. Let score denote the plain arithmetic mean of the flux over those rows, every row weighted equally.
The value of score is 4.9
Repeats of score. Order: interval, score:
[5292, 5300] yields 5.2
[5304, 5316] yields 5.4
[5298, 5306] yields 5.4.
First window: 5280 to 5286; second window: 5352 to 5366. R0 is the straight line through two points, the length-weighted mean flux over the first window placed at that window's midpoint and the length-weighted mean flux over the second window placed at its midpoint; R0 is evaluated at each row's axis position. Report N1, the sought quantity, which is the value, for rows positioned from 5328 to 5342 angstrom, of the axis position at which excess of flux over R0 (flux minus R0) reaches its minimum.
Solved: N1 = 5335 angstrom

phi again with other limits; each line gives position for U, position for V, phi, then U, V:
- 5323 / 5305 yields 5.58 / 4.88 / 5.58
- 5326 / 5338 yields 5.72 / 4.88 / 5.72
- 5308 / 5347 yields 5.44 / 5.15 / 5.44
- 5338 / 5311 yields 5.85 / 5.72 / 5.85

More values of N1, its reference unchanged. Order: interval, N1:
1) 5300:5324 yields 5323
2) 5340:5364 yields 5344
